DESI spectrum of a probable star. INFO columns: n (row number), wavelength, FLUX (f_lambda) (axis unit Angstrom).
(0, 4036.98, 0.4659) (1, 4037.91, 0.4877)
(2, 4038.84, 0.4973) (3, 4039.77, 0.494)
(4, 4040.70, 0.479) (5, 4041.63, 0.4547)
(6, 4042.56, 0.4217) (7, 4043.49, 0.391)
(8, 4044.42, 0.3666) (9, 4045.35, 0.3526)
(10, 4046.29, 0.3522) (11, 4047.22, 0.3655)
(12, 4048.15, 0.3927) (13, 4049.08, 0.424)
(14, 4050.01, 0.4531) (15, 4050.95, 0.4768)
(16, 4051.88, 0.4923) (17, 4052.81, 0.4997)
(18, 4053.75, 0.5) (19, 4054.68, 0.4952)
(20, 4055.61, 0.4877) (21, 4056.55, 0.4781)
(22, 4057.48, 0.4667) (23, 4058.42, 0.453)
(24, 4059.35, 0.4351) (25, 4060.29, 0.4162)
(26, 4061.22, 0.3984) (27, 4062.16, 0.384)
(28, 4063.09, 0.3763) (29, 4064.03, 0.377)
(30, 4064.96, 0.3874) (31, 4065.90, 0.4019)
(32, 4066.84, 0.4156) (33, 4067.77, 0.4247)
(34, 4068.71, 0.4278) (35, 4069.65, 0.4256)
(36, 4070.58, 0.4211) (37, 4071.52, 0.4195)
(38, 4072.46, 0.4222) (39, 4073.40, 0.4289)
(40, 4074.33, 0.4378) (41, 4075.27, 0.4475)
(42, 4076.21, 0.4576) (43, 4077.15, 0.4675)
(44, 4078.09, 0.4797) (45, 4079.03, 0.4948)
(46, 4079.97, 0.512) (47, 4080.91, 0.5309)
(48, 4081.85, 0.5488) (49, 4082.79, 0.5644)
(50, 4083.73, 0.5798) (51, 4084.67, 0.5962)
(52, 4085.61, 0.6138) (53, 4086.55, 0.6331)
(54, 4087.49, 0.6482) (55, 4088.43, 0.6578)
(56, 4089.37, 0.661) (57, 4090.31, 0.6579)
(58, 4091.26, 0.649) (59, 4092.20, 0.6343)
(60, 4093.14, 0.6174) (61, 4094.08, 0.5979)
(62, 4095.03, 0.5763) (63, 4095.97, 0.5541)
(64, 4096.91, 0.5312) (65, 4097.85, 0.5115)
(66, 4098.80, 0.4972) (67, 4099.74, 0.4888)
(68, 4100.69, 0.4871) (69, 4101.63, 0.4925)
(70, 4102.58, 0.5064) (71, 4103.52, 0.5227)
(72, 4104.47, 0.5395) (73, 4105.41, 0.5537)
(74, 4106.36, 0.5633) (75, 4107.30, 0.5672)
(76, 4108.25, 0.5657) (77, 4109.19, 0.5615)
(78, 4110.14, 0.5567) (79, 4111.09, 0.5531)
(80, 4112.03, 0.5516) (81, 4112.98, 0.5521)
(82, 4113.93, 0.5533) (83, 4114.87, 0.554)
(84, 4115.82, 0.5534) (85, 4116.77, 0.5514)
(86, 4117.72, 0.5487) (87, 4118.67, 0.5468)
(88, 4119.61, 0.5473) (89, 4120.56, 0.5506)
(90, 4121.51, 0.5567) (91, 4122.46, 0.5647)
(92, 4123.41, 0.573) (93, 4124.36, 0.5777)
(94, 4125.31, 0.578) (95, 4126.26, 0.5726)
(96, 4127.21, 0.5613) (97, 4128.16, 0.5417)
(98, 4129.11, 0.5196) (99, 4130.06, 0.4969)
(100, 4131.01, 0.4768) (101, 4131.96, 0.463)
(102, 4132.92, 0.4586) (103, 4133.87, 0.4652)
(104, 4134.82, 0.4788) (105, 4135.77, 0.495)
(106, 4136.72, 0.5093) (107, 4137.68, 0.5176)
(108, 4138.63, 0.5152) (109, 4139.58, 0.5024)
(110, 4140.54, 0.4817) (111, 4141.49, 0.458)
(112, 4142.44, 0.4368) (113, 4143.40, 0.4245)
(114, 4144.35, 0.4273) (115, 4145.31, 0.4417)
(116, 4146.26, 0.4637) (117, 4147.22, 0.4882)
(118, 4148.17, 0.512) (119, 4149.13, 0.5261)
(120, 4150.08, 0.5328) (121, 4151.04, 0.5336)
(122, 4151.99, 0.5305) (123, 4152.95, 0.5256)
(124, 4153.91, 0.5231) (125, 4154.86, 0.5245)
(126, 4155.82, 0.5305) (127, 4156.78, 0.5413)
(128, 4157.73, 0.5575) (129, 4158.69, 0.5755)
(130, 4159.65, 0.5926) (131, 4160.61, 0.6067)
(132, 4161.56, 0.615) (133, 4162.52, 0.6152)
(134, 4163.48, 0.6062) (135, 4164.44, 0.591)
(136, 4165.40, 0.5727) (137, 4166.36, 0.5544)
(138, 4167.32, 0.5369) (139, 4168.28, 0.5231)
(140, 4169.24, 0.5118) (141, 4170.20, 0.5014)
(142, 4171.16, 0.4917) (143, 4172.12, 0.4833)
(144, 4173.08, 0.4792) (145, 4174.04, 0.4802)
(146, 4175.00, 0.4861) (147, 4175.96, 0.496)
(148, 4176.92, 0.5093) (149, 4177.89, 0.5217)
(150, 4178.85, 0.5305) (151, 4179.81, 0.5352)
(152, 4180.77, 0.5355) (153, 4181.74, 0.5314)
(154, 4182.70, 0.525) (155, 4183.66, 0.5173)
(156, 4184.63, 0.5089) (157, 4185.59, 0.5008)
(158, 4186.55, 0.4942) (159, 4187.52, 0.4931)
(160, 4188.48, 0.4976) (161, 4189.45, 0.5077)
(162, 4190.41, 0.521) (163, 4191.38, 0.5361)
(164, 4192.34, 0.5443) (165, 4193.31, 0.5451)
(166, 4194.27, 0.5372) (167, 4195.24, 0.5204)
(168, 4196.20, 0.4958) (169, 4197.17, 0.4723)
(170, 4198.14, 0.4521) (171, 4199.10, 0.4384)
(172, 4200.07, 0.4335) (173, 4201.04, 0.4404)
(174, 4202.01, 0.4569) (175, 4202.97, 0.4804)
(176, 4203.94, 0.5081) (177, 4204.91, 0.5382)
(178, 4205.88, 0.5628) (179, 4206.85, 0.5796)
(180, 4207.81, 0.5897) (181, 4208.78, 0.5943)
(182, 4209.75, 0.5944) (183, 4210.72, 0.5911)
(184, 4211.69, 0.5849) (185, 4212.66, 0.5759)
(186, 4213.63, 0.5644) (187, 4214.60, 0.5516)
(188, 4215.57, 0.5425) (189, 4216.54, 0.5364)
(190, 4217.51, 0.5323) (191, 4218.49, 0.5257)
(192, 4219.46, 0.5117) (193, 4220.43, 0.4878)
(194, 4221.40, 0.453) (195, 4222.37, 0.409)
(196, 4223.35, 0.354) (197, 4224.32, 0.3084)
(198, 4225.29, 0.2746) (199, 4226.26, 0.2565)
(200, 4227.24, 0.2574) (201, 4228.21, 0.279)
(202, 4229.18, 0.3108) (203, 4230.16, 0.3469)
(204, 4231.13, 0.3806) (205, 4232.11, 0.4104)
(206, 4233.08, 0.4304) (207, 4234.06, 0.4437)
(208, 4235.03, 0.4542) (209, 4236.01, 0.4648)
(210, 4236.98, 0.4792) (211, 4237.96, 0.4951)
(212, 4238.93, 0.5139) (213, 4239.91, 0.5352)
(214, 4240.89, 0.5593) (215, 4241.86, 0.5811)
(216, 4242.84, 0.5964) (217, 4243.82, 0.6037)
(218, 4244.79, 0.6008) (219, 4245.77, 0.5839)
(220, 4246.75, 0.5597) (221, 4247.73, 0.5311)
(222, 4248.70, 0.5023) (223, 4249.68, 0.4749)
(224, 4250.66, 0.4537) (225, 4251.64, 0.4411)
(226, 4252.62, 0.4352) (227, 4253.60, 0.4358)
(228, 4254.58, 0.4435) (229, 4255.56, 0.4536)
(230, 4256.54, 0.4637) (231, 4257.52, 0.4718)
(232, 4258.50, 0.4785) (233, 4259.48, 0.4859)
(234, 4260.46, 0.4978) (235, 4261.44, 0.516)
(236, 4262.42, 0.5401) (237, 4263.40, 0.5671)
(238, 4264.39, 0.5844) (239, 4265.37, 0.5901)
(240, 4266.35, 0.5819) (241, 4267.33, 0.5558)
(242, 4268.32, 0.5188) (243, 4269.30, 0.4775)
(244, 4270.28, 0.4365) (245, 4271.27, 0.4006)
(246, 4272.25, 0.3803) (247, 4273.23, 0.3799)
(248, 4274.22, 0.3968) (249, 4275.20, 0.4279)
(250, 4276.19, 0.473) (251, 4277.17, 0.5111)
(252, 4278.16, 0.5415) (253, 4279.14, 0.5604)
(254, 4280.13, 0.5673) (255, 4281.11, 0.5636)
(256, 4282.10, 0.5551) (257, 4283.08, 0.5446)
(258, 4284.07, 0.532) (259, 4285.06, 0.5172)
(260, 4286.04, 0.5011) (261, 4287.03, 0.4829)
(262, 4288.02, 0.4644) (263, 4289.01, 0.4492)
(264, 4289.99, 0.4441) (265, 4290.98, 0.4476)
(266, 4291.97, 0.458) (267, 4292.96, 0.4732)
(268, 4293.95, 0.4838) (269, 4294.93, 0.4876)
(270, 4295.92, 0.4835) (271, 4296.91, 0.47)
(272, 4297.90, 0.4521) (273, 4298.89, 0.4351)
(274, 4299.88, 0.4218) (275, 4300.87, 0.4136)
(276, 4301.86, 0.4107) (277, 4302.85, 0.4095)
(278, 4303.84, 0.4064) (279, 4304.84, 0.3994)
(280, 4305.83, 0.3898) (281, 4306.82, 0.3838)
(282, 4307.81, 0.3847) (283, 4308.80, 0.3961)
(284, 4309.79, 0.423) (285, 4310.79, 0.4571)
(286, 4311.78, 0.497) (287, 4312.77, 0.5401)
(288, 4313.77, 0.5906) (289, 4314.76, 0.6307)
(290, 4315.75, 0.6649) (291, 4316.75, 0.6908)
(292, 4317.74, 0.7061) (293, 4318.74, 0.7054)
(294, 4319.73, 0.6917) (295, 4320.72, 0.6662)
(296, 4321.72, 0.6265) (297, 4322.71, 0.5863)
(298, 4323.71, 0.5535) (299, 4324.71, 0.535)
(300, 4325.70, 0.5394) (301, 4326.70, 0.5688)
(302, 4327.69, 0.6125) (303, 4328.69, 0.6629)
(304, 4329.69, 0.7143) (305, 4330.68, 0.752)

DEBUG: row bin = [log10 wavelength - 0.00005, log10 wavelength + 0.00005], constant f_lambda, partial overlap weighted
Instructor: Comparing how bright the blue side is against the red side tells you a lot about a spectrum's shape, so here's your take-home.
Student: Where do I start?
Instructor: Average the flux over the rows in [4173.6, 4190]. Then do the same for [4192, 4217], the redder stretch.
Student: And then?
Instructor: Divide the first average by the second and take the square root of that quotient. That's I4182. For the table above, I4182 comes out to 0.98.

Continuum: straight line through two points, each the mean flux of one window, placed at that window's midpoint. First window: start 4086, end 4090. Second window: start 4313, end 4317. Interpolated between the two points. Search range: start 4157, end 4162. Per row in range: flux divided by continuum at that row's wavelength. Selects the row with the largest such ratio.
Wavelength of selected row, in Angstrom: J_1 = 4161.56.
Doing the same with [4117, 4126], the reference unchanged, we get 4125.31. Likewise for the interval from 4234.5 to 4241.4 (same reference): 4240.89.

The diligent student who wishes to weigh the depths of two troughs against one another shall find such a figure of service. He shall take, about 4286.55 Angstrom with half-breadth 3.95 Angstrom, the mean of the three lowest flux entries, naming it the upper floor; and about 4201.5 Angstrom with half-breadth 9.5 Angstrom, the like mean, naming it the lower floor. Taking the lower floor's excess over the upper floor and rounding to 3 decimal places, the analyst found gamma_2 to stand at -0.015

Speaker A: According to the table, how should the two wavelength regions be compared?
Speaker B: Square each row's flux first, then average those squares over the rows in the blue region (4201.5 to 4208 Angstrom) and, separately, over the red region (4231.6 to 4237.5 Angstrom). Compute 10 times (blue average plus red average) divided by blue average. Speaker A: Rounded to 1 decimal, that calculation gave 17.1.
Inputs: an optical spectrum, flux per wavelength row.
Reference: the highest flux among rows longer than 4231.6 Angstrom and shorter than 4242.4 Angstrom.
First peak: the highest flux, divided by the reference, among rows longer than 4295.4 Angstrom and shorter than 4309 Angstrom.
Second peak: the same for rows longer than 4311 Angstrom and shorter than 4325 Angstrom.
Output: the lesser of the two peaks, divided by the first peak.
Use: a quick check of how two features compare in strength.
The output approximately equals 1.00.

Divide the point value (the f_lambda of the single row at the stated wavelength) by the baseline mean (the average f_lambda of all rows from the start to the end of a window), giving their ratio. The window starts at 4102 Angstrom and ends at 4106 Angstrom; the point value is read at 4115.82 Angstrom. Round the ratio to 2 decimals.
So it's 1.04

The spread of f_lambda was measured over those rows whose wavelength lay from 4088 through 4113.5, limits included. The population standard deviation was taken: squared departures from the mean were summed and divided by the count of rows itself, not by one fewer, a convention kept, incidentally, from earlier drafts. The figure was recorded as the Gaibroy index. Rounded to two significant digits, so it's 0.053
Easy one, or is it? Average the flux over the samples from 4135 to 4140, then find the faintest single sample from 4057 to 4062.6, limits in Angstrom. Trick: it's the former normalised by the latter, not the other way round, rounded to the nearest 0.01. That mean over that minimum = 1.32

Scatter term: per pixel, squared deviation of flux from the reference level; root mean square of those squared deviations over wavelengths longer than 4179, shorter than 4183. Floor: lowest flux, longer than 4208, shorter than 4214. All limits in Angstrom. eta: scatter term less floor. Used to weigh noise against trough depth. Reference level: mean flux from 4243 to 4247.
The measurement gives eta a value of -0.56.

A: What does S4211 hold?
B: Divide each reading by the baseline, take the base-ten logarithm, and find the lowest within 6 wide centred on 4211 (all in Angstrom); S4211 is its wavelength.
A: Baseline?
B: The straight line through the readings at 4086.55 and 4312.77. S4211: 4213.63 Angstrom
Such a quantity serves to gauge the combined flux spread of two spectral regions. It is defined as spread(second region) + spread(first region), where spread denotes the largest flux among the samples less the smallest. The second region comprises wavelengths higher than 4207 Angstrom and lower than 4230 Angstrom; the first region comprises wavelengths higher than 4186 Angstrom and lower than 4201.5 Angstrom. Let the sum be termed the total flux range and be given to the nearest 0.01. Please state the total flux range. 0.45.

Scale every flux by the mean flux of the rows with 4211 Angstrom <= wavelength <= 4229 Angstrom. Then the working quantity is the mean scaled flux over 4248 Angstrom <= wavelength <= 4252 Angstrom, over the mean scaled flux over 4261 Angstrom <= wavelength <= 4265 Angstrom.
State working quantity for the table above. 0.85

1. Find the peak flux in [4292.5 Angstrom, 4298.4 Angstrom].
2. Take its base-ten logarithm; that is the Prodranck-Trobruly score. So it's -0.31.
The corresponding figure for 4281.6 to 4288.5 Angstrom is -0.26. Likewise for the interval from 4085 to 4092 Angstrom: -0.18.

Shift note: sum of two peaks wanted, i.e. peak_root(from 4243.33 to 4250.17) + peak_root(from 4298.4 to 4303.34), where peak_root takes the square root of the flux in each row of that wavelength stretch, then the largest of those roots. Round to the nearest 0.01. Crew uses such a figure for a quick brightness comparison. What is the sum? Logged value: 1.44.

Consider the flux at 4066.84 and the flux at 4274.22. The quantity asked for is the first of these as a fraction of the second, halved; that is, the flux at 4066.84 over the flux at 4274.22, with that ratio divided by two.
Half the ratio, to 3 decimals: 0.524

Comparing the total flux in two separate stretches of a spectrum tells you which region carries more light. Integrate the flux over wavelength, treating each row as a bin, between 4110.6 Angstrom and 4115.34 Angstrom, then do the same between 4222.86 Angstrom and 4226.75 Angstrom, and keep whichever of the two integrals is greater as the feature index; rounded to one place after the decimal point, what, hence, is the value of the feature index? 2.6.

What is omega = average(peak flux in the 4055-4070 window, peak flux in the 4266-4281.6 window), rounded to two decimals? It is 0.53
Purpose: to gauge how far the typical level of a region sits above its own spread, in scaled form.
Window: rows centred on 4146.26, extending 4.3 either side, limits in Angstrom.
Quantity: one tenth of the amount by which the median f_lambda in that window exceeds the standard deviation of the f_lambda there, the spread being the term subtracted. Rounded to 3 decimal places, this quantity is 0.042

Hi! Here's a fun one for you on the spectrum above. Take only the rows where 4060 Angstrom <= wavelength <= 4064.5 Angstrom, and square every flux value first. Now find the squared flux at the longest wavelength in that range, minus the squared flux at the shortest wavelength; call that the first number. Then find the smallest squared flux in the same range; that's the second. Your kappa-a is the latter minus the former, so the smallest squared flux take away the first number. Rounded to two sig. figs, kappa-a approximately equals 0.17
